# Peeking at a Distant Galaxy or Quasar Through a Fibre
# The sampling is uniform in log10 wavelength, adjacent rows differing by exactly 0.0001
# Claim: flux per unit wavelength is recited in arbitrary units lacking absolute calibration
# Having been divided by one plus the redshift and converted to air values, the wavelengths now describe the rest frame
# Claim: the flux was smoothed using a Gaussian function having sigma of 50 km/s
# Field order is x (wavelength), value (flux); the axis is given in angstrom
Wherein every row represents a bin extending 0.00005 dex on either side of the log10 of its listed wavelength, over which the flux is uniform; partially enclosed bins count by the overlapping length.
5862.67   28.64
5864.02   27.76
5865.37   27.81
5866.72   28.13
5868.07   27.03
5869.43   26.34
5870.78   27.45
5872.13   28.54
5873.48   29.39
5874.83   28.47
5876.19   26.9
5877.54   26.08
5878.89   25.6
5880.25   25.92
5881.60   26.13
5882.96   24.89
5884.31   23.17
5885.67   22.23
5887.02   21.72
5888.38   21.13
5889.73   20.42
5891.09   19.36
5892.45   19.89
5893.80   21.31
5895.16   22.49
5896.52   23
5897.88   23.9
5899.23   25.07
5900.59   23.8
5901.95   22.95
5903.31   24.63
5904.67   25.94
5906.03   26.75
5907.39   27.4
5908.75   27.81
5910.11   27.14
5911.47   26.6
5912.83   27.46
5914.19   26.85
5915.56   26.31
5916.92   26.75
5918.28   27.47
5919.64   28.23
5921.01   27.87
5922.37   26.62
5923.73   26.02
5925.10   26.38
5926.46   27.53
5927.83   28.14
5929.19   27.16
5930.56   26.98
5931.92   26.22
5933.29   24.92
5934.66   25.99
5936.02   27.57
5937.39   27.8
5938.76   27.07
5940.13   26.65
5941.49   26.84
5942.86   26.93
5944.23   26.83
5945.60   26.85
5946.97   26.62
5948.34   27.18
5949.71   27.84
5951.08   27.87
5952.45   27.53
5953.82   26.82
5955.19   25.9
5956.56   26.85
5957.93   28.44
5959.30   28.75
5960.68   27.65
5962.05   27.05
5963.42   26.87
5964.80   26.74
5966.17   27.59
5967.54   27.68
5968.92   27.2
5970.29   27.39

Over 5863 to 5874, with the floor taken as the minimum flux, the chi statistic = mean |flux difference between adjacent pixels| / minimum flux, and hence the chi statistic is 0.028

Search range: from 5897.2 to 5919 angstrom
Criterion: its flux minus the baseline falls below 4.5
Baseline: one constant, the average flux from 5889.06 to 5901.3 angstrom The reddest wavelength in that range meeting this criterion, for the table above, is 5915.56 angstrom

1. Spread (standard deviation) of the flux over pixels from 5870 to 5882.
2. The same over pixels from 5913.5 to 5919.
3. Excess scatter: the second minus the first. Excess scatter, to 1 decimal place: -0.9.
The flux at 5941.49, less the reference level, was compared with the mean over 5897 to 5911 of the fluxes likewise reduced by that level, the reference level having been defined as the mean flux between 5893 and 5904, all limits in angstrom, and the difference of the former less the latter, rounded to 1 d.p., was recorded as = 1.3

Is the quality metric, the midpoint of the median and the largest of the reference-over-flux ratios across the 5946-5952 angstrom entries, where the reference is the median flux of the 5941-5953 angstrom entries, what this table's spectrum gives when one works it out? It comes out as 1.00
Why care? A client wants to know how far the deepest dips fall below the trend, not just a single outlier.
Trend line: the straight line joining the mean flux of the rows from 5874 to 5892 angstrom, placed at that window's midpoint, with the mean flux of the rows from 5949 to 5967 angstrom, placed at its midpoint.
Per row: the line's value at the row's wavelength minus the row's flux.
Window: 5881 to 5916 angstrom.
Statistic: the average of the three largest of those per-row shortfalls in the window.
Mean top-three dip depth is 4.5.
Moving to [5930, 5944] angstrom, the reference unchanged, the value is 0.6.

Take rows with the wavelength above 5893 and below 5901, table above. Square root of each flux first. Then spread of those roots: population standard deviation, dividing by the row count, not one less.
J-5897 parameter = 0.12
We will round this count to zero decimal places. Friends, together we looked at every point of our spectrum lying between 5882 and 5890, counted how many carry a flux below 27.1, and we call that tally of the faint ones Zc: 6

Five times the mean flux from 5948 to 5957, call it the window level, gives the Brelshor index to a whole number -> 136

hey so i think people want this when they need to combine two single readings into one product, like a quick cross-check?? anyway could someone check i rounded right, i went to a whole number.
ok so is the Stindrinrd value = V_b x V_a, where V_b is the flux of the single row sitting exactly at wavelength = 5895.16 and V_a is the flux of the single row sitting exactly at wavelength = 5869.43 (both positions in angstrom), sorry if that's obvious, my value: 592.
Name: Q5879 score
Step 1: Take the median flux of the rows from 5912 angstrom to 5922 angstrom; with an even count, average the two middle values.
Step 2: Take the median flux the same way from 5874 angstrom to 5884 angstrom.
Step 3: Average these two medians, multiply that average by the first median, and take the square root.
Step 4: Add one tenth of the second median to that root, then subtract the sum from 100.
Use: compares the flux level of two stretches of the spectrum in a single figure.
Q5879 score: 70.3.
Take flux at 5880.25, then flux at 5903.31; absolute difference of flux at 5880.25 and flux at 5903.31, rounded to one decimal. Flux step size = 1.3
